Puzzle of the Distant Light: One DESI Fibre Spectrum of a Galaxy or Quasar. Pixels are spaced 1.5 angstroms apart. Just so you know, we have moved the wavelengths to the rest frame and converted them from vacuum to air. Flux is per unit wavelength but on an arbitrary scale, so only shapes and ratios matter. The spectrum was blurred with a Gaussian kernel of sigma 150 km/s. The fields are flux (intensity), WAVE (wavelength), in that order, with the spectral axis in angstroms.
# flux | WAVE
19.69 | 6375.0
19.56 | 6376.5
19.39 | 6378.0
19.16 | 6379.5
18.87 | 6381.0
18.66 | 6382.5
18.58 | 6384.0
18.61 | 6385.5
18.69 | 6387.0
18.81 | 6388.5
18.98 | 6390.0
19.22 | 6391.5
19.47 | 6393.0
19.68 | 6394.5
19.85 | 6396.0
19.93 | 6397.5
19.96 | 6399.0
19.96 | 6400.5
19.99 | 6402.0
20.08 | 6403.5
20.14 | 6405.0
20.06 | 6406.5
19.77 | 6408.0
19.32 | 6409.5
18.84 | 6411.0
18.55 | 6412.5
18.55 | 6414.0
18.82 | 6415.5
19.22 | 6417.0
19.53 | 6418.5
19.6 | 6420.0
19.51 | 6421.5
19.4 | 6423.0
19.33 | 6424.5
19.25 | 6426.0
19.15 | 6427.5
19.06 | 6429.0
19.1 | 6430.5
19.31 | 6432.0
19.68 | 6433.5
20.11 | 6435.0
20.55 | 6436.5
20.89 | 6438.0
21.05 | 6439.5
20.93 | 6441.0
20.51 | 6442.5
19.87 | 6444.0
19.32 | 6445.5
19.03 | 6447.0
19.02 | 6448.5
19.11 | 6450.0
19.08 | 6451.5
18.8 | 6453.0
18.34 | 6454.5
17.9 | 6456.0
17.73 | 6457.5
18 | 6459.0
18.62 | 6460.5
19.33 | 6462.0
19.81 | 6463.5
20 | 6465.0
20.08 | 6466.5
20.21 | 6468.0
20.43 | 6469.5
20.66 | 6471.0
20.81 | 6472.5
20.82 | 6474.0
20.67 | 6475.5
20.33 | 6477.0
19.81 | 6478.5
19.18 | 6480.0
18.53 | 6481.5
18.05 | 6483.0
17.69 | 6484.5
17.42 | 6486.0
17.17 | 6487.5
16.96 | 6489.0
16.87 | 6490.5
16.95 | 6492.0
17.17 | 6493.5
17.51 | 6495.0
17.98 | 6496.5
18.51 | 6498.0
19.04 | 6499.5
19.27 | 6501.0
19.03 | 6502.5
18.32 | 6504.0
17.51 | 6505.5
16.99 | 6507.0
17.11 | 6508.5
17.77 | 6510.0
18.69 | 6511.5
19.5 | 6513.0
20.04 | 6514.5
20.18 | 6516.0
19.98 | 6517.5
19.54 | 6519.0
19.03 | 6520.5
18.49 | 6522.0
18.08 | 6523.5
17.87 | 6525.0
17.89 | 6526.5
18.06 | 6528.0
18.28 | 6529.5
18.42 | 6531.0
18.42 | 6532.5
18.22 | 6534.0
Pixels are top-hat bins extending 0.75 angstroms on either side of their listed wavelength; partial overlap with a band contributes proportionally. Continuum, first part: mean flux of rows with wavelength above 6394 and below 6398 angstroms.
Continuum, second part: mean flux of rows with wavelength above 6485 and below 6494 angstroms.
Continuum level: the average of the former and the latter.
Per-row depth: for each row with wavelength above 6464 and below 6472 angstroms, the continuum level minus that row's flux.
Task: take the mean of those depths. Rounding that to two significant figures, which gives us -1.8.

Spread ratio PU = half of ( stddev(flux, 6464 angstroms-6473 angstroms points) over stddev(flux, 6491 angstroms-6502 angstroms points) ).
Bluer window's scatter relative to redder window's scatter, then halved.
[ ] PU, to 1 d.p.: 0.2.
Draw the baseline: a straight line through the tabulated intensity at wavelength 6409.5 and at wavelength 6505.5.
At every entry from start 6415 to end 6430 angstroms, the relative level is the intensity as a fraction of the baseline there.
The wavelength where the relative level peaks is 6420.0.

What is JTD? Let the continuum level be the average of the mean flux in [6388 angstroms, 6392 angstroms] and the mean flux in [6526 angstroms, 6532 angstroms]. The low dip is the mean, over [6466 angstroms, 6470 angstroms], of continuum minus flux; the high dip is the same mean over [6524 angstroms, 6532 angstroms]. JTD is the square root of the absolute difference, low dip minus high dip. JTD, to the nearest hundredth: 1.46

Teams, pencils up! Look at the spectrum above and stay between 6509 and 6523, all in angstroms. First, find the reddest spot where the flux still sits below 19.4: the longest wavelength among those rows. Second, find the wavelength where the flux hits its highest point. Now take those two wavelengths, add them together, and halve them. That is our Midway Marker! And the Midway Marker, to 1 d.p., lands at 6519.0 angstroms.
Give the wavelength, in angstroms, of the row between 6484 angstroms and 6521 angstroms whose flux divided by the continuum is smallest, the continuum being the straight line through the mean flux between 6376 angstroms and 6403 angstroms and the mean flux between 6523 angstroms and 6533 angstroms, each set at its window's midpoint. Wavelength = 6490.5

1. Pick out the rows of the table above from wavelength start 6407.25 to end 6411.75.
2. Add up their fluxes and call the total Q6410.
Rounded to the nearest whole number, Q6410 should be 58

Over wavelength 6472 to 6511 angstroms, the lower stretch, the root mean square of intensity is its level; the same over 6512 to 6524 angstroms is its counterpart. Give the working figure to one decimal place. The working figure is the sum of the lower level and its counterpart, 37.8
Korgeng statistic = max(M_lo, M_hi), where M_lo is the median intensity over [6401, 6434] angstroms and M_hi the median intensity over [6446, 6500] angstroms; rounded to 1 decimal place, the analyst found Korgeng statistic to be 19.3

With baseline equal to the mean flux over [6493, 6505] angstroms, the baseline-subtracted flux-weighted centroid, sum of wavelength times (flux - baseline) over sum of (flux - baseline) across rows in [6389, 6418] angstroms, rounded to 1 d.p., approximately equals 6402.0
